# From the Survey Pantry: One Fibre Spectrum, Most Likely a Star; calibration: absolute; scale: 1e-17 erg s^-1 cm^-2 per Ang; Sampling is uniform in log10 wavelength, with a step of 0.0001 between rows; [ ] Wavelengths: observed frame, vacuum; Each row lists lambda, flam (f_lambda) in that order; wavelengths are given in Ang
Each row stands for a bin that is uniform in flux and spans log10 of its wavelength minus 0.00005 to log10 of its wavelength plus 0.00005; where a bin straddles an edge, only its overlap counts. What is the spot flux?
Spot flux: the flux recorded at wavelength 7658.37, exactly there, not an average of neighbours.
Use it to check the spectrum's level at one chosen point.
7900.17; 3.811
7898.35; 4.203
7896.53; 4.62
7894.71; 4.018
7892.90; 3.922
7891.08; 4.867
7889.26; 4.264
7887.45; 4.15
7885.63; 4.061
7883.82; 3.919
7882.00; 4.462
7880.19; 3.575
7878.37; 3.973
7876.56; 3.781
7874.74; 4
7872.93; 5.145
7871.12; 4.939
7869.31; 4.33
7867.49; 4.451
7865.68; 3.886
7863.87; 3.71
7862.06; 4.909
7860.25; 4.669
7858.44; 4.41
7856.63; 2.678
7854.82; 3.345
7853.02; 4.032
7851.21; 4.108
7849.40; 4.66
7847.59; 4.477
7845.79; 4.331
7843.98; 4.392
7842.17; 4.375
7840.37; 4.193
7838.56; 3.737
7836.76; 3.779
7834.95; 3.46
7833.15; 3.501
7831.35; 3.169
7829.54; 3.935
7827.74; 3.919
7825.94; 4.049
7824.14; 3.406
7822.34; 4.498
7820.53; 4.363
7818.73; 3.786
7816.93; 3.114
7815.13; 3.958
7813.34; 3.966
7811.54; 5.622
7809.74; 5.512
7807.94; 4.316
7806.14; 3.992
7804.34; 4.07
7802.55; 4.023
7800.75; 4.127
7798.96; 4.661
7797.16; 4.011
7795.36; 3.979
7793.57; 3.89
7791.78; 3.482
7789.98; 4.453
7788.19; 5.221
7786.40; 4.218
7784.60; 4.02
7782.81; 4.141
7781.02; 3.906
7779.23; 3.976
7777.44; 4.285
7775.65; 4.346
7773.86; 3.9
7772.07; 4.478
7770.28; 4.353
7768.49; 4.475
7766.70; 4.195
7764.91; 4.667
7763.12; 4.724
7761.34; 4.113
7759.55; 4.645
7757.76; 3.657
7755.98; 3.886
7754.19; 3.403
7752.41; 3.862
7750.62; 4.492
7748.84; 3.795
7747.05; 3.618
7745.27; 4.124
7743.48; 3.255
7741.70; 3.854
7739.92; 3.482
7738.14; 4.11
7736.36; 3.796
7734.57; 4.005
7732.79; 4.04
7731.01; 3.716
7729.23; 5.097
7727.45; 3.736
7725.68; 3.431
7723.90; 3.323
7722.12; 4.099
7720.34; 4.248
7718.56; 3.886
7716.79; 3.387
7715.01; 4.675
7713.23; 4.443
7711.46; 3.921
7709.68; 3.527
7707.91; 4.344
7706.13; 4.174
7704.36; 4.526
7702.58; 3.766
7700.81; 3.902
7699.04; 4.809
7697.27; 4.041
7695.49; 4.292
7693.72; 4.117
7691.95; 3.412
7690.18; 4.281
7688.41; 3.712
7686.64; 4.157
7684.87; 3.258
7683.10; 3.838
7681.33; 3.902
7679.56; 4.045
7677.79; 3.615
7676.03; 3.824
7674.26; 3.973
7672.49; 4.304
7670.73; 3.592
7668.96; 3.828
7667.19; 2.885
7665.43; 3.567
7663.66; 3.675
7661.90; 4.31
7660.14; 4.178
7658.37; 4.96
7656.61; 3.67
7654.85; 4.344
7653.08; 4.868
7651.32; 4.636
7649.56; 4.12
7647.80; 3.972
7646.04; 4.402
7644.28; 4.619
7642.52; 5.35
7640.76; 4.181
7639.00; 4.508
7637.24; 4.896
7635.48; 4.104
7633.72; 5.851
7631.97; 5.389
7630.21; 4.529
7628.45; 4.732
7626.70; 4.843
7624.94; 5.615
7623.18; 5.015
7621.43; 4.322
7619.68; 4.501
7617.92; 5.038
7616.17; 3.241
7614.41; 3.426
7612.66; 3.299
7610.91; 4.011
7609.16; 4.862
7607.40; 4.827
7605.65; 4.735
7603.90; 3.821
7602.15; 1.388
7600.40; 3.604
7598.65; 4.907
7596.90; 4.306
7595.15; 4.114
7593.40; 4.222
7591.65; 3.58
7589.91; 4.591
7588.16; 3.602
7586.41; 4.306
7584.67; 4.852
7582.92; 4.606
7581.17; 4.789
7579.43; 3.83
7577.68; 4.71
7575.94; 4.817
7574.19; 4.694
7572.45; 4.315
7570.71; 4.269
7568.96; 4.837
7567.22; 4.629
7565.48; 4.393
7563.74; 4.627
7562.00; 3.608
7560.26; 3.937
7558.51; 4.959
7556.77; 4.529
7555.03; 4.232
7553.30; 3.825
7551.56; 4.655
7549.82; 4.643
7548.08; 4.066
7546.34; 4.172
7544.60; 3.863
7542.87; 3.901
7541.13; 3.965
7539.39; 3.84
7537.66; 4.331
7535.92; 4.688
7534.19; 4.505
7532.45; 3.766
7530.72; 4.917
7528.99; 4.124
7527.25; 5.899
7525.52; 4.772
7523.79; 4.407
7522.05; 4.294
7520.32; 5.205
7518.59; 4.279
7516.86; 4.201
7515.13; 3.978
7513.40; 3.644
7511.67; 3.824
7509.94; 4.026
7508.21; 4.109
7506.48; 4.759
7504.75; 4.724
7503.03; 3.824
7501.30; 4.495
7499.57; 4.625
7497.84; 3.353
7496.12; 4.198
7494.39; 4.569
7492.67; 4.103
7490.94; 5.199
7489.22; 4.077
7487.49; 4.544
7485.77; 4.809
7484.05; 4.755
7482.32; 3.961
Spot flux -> 4.96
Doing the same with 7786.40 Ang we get 4.218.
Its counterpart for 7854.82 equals 3.345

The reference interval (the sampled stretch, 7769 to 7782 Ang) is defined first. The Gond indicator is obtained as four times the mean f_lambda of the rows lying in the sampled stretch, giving 16.7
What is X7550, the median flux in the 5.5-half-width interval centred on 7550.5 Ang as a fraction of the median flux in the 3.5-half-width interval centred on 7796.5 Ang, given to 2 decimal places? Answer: 1.05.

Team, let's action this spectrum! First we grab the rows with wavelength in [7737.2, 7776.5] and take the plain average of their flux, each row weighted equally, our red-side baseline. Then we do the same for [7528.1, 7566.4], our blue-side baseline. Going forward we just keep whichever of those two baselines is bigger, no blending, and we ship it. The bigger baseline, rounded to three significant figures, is 4.25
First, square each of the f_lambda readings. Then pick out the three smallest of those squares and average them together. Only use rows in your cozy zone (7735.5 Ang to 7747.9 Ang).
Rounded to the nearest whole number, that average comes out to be 12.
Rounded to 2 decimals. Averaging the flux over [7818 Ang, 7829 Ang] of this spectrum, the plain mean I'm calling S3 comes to 4.00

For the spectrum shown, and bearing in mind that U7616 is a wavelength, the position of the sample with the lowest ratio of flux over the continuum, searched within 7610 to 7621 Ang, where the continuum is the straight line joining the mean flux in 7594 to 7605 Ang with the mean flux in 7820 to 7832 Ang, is 7616.17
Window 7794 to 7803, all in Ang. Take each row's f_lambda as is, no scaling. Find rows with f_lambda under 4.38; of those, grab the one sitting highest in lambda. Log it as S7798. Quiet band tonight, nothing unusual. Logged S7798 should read 7802.55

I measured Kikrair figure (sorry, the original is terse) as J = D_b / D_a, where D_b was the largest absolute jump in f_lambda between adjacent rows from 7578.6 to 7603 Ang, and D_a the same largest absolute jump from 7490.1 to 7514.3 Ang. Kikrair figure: 1.7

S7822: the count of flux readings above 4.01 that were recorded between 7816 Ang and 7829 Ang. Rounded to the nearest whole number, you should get 3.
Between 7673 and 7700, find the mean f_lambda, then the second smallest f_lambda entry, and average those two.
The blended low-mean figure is 3.68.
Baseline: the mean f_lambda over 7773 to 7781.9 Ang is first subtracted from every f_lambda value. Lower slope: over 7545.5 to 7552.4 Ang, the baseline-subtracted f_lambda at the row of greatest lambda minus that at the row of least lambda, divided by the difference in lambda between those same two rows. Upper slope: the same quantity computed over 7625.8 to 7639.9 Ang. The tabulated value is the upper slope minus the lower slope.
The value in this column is -0.12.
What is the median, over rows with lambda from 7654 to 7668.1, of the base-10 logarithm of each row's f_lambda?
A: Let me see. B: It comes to 0.593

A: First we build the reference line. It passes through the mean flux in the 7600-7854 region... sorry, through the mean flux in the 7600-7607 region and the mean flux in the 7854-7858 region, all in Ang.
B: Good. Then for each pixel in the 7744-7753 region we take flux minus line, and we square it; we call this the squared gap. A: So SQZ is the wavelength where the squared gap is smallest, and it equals 7747.05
